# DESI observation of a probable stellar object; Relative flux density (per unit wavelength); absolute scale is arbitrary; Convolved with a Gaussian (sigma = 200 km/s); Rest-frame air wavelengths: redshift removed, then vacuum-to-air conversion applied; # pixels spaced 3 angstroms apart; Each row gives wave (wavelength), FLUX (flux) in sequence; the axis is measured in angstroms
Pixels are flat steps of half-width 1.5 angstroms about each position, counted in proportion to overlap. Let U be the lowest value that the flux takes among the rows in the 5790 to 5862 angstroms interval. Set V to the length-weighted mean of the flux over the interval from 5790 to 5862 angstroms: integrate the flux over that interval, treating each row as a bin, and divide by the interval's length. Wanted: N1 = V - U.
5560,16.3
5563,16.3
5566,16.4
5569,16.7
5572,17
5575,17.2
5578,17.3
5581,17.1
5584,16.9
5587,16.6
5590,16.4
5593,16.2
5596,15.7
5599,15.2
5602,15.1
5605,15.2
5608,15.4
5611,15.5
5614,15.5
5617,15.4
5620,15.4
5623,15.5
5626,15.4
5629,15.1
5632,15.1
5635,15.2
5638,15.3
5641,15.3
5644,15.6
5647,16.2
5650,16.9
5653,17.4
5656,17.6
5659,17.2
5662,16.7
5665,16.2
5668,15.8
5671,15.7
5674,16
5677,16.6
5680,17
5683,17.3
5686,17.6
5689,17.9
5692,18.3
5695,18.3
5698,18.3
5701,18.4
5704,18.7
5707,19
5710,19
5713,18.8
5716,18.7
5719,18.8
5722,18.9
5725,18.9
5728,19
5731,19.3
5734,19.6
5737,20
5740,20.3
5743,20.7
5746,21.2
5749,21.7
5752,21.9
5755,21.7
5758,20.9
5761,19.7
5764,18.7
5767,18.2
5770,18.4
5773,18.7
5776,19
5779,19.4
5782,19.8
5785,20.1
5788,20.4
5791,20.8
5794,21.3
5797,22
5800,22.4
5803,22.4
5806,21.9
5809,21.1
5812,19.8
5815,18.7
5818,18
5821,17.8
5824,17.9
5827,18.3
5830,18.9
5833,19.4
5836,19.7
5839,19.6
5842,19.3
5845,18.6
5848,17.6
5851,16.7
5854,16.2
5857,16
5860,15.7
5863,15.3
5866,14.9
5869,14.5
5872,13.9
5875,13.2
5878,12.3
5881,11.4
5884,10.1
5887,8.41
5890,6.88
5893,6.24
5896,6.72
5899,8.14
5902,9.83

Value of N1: 3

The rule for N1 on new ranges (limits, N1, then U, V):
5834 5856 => 2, 16.2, 18.2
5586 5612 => 1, 15.1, 15.7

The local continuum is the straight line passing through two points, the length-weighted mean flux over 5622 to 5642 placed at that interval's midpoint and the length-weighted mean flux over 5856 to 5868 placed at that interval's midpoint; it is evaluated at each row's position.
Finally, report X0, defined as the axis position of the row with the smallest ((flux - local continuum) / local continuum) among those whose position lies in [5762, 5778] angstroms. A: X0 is 5767 angstroms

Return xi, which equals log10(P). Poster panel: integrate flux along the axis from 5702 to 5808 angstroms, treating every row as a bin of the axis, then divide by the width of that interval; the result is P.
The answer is 1.30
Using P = 20.0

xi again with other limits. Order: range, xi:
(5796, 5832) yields 1.30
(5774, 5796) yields 1.30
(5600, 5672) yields 1.20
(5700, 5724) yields 1.27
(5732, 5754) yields 1.32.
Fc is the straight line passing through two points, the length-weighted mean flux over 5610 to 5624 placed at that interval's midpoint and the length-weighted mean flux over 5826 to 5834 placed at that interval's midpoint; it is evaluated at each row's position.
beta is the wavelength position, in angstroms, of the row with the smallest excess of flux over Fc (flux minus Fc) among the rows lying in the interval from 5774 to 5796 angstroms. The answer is 5776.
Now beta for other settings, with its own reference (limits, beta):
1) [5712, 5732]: 5716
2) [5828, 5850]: 5848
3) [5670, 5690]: 5671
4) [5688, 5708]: 5689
